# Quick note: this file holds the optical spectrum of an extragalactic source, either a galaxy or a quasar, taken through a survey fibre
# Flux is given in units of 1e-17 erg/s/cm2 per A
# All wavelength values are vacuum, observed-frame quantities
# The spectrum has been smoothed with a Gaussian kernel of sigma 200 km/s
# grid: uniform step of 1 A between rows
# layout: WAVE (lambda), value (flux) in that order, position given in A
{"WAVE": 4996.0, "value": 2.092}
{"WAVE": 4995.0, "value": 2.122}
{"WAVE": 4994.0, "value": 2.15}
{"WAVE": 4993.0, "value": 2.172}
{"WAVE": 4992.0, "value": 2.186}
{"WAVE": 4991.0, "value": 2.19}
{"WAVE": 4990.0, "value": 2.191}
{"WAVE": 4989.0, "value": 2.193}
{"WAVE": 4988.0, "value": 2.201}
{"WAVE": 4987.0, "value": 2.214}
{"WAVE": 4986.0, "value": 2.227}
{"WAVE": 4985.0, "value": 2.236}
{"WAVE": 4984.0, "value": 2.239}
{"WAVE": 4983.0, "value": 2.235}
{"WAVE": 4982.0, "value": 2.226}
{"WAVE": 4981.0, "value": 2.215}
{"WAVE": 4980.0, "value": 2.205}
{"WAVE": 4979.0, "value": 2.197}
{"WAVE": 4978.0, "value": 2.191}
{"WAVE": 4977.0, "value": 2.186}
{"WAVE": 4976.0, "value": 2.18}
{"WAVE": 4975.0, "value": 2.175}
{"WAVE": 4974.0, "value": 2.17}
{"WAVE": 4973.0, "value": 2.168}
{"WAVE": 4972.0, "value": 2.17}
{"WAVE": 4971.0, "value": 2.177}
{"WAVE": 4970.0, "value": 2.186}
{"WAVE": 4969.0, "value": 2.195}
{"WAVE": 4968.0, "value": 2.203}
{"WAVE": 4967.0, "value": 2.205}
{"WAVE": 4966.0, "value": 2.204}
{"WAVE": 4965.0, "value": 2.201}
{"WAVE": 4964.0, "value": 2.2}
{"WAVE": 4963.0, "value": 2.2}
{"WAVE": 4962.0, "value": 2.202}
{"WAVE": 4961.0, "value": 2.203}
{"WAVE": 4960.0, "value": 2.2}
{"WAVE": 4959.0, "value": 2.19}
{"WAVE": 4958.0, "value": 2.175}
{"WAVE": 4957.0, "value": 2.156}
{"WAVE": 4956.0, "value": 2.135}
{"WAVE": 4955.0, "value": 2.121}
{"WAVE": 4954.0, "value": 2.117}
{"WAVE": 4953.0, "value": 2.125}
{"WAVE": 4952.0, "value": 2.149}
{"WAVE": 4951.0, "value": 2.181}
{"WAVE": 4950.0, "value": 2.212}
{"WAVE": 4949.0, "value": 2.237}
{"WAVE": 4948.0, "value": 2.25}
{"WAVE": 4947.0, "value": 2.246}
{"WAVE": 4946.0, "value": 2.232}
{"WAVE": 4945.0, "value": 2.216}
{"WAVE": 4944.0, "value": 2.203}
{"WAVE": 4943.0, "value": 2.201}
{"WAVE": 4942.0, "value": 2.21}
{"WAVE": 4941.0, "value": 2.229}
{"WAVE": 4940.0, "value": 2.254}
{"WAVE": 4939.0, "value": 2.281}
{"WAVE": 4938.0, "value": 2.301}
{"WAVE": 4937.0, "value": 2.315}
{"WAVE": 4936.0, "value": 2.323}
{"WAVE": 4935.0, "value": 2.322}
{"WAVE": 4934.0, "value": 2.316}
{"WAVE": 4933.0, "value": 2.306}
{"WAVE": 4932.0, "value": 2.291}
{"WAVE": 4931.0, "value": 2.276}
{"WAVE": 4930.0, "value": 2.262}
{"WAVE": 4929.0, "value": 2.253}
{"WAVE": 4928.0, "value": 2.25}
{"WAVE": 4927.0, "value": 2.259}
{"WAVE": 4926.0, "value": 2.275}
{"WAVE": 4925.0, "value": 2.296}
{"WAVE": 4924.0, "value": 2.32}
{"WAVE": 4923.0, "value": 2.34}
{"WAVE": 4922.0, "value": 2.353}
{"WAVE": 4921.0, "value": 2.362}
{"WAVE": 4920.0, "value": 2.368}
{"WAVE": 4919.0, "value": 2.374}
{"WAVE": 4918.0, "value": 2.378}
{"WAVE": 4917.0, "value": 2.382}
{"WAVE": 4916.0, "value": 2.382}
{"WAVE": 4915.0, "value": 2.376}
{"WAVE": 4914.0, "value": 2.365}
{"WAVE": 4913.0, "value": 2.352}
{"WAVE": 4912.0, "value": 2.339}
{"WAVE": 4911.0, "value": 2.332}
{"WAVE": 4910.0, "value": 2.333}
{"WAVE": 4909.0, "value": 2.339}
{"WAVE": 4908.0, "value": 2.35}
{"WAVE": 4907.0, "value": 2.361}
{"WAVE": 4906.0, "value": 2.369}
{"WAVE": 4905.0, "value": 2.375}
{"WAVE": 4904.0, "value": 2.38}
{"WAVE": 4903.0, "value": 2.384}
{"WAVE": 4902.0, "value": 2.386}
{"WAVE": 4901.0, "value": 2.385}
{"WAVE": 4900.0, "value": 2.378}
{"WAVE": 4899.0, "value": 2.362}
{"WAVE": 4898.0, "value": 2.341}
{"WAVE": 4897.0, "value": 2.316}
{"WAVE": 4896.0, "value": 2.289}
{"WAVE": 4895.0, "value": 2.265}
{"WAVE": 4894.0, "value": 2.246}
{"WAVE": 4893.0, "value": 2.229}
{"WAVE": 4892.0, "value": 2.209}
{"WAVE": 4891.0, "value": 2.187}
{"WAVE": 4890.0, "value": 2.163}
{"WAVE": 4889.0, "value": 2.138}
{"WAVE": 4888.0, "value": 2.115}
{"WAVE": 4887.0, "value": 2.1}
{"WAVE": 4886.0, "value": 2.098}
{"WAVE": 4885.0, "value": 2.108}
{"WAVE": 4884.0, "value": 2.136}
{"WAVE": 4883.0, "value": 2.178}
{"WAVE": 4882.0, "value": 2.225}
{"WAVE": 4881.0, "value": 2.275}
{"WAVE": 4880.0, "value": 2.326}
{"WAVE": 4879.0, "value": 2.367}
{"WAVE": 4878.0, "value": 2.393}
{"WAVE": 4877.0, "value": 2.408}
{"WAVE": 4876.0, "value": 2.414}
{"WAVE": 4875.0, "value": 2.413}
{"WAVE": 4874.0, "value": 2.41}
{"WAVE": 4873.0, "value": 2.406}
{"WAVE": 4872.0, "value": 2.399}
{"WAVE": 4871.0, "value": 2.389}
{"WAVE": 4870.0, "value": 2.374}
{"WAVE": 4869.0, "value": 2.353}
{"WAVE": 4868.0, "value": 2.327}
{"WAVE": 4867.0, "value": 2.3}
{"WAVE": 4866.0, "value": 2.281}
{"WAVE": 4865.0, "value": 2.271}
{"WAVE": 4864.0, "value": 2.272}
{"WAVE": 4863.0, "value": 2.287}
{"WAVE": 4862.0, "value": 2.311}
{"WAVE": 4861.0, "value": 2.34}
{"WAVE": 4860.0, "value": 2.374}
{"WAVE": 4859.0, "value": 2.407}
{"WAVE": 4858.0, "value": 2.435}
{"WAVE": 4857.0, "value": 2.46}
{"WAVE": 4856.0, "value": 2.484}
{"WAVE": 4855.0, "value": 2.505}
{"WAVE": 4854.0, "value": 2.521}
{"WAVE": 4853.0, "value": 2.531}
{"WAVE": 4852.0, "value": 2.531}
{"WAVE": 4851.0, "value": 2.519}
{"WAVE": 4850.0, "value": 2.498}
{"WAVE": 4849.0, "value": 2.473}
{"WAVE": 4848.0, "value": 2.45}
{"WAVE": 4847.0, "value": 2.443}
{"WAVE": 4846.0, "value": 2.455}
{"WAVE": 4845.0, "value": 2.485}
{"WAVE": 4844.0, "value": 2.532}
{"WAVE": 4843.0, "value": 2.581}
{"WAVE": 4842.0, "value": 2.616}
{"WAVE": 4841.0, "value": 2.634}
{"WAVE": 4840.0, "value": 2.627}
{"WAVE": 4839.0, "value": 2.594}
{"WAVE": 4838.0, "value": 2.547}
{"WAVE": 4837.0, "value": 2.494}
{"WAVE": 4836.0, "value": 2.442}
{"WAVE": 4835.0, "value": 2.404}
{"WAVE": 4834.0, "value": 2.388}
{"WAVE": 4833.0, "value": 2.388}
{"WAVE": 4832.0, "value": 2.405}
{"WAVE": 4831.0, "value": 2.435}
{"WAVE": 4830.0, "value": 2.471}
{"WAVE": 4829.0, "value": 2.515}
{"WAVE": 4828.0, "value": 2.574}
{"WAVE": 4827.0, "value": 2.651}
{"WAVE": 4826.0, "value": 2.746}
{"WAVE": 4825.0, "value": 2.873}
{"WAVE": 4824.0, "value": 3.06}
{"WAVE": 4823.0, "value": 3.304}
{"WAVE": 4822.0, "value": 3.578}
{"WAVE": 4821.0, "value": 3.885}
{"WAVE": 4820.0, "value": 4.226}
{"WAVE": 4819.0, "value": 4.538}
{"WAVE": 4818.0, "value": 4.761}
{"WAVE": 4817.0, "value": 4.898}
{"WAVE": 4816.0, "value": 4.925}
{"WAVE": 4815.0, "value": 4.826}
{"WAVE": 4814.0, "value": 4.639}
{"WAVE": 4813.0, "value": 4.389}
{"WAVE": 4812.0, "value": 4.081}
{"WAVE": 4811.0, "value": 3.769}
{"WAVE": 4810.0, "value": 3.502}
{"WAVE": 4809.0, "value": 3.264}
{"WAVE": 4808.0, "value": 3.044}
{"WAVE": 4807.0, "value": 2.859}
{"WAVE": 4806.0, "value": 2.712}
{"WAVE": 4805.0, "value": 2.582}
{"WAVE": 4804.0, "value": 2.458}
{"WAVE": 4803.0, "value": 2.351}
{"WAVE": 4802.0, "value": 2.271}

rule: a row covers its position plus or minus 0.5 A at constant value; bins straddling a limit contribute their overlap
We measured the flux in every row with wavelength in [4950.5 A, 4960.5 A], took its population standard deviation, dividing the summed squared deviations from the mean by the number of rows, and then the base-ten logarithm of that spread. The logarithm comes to -1.5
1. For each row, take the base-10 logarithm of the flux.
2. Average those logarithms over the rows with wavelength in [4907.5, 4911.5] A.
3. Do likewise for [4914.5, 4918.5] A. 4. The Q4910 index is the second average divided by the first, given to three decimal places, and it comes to 1.020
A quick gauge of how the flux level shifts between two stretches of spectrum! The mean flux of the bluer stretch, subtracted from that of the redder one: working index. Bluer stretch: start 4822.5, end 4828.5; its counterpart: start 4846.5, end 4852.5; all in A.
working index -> -0.38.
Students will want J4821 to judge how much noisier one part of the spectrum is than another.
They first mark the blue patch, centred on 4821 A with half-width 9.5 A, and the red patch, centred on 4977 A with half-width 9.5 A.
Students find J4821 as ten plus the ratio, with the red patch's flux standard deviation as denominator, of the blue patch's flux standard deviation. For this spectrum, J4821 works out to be 48.0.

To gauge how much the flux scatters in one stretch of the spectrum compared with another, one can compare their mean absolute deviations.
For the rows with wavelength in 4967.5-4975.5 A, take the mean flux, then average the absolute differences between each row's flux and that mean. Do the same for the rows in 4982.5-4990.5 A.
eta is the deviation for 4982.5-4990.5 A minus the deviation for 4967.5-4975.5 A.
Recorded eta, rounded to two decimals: 0.01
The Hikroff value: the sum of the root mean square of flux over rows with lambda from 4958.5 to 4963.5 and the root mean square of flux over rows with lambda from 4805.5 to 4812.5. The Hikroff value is 5.55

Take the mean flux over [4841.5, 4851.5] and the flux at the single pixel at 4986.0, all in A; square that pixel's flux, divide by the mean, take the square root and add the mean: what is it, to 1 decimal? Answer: 3.9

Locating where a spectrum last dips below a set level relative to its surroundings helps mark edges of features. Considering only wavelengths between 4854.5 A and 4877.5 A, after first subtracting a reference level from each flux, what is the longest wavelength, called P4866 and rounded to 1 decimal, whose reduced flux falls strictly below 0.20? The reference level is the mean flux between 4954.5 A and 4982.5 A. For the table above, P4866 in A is 4870.0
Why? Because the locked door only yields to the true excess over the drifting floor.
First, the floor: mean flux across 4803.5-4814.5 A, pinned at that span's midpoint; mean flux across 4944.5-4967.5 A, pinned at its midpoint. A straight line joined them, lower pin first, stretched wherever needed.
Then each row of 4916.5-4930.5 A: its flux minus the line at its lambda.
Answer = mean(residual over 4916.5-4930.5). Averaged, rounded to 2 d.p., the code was -0.14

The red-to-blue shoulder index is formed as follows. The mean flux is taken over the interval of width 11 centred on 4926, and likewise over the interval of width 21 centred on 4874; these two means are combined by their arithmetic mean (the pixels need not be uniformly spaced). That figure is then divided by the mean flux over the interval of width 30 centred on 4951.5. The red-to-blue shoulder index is 1.05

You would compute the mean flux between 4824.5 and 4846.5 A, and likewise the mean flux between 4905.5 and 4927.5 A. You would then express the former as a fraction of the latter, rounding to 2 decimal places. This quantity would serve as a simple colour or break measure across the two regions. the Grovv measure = 1.08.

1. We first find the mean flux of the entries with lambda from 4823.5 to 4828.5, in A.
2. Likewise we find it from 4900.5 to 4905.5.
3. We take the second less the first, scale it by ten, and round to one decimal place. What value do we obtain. -4.0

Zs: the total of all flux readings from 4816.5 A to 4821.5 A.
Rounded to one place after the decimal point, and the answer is 22.3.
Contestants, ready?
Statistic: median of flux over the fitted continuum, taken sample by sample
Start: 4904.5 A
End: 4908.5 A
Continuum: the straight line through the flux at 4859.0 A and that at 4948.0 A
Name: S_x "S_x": 1.018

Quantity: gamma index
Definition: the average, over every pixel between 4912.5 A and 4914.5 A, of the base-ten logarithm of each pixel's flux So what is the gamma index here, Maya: 0.373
